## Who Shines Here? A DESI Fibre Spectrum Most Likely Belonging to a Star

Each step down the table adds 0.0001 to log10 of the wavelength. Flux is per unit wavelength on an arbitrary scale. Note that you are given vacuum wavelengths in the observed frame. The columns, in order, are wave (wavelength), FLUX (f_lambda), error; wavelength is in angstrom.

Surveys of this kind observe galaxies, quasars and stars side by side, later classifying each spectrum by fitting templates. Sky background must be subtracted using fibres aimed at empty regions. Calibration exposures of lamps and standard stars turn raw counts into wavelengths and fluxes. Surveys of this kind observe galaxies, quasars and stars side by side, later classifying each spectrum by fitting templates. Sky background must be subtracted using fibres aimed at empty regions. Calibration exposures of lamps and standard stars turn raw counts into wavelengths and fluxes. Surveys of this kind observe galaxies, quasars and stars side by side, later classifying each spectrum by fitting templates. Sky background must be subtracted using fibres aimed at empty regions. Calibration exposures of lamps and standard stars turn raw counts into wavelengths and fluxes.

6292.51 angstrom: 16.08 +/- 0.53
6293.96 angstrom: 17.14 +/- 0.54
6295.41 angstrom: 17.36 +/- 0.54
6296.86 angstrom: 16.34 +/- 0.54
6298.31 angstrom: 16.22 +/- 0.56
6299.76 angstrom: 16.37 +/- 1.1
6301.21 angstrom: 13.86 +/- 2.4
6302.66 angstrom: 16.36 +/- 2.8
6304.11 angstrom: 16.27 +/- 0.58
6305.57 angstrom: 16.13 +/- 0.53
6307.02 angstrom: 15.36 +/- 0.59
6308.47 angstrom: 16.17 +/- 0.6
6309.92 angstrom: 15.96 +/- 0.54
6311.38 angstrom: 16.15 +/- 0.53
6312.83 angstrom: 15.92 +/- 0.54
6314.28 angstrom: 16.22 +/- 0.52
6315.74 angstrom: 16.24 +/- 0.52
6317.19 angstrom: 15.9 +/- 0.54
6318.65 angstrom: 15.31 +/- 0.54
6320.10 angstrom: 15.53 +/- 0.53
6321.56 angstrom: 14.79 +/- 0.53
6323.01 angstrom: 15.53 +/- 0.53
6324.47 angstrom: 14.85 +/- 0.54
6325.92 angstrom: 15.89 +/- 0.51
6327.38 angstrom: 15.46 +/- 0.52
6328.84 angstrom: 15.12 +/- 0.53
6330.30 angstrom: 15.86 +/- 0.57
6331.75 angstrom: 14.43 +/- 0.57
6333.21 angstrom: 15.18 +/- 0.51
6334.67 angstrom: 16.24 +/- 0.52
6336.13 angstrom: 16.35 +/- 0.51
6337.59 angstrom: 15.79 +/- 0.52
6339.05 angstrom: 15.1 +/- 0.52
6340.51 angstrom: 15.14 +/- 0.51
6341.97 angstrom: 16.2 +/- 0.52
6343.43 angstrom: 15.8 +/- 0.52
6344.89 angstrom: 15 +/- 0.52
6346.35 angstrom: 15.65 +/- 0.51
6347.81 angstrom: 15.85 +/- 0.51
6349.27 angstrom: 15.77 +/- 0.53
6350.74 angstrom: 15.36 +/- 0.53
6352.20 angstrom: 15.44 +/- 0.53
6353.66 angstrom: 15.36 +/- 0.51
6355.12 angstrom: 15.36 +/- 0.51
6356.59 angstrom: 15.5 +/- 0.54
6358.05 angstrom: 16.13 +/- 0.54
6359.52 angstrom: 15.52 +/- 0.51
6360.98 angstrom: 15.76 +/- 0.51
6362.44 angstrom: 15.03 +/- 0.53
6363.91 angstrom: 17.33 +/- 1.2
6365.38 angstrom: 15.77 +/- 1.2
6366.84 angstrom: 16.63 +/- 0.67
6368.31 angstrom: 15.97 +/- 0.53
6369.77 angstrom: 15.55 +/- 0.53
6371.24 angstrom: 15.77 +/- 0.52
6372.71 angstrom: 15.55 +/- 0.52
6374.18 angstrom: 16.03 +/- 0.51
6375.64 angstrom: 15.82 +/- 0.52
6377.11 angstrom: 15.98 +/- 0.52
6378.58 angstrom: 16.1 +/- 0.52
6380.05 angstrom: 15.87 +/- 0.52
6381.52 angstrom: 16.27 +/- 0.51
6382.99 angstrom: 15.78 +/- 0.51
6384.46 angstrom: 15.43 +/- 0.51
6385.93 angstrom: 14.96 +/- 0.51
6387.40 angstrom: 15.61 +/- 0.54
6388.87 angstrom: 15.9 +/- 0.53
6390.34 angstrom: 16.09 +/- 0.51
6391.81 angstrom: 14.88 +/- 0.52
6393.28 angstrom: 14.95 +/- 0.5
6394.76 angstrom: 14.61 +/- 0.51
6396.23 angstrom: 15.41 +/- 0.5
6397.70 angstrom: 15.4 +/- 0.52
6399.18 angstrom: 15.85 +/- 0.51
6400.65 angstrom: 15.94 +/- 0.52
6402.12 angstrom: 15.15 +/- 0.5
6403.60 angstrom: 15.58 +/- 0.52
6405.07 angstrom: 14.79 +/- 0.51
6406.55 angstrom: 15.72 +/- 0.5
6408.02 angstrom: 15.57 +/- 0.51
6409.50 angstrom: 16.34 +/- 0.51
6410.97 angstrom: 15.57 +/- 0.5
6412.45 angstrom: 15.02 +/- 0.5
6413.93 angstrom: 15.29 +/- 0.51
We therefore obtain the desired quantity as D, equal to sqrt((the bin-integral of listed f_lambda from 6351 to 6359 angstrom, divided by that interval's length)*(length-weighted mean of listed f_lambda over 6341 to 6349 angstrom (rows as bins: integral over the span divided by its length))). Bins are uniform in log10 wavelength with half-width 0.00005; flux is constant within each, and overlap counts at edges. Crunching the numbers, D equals 15.62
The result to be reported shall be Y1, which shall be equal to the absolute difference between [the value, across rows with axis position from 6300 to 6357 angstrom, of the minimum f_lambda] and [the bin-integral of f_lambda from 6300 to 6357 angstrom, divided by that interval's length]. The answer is 1.7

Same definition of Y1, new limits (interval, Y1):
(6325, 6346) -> 1.1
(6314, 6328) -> 0.8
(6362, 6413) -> 1.1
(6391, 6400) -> 0.6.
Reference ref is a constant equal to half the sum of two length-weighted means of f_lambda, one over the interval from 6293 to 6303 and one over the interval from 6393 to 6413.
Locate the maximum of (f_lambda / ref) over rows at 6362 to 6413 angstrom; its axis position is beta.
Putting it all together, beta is 6363.91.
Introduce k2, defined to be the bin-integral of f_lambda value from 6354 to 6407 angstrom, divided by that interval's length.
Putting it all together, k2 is 15.7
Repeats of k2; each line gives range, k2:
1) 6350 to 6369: 15.8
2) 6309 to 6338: 15.6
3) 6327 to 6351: 15.5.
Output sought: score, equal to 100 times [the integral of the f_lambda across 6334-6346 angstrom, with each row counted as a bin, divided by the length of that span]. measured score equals 1570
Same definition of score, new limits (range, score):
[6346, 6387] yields 1577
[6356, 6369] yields 1597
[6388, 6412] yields 1548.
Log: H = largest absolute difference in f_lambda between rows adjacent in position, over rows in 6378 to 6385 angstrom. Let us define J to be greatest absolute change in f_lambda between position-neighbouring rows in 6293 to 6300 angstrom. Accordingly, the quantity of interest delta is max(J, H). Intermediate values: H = 0.5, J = 1.02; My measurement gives 1.02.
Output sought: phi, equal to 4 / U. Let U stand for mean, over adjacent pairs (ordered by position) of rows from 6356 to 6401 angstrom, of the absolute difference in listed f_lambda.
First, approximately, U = 0.52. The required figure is 8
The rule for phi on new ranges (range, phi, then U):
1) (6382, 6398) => 9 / 0.44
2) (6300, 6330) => 7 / 0.55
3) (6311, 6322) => 11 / 0.35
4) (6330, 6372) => 7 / 0.60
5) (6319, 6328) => 6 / 0.73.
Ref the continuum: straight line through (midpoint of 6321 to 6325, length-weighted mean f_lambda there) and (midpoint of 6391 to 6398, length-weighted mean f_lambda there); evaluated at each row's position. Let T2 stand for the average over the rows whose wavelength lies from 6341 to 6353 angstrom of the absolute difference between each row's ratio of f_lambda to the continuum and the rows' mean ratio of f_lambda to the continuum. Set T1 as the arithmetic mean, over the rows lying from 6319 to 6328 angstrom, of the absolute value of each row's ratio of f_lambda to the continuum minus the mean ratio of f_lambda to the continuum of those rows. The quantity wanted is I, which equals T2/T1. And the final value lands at 0.79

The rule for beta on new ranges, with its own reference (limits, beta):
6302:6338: 6302.66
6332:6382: 6363.91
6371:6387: 6381.52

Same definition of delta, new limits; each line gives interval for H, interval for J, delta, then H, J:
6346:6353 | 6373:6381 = 0.41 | 0.4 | 0.23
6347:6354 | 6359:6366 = 2.30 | 0.4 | 2.30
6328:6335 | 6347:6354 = 1.43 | 1.4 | 0.41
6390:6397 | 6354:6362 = 1.21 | 1.2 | 0.63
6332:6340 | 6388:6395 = 1.21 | 1.1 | 1.21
